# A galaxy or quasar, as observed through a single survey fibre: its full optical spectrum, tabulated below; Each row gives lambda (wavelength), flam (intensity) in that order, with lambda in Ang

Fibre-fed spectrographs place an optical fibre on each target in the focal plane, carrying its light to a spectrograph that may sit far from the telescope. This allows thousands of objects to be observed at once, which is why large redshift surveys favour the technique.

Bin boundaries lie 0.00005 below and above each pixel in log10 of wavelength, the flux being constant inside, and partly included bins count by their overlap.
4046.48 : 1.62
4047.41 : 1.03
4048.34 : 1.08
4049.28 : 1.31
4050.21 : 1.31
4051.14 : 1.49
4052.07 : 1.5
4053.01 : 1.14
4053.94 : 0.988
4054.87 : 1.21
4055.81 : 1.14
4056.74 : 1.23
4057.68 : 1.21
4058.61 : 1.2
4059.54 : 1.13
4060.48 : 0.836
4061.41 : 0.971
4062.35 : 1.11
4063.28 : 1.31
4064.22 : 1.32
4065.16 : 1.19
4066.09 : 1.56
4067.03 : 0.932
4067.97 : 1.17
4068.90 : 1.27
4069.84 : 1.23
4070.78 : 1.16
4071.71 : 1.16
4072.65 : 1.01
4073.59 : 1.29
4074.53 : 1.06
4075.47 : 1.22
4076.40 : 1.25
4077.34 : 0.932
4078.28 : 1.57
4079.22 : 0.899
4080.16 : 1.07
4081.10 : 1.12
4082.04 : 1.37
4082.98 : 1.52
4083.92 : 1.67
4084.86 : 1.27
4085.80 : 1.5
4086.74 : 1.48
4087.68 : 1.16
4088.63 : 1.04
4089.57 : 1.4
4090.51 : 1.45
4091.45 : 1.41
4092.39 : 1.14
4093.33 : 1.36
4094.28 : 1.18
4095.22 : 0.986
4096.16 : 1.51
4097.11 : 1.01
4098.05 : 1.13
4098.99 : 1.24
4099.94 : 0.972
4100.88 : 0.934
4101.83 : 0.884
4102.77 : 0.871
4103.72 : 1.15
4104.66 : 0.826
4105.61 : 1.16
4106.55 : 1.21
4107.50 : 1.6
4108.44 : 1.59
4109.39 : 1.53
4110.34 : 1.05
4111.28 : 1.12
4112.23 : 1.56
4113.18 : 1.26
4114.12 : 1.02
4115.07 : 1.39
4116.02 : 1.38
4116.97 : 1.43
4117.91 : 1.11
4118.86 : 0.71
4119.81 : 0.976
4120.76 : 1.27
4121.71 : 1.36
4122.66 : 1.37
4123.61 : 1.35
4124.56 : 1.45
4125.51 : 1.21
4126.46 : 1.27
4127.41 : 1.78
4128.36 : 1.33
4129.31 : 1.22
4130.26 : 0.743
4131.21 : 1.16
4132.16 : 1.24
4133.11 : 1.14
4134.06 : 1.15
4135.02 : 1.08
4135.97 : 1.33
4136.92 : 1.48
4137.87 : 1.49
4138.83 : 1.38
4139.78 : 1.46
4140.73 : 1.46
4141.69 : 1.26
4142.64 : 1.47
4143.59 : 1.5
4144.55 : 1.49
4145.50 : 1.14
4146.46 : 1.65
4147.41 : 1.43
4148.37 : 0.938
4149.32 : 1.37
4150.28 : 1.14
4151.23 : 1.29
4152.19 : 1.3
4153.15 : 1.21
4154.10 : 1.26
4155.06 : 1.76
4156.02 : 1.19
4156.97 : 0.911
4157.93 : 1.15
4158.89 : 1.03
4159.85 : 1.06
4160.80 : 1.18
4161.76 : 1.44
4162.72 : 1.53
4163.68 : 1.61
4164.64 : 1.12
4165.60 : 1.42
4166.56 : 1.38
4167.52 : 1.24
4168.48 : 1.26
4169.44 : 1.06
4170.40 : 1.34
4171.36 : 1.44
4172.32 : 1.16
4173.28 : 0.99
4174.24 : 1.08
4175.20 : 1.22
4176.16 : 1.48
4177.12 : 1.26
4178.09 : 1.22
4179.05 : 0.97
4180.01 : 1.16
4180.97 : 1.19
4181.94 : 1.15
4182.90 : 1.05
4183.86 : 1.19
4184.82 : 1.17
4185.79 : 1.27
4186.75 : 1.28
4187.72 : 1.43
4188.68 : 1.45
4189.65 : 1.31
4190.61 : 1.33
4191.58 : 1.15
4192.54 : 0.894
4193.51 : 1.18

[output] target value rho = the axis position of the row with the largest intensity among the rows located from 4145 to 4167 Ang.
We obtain 4155.06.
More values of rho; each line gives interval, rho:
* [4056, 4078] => 4066.09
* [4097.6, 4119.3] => 4107.50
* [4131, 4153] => 4146.46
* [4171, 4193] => 4176.16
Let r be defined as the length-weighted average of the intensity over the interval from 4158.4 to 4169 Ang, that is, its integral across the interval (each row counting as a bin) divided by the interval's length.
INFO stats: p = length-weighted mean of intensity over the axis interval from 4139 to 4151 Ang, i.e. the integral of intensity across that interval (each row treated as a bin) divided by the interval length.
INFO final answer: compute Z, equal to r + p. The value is 2.65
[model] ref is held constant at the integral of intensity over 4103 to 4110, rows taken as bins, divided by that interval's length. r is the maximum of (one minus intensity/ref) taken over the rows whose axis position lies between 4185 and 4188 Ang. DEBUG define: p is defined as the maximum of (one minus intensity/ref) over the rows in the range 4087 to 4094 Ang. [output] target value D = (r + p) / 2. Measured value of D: 0.094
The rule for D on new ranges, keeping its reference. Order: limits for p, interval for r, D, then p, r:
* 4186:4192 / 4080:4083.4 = 0.129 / 0.10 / 0.16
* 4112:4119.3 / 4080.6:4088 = 0.282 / 0.44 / 0.12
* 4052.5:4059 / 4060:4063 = 0.285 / 0.23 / 0.34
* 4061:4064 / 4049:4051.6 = 0.105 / 0.24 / -0.03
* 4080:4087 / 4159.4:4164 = 0.165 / 0.16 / 0.17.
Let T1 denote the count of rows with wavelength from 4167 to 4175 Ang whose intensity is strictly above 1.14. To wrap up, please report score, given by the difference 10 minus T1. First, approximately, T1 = 5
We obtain 5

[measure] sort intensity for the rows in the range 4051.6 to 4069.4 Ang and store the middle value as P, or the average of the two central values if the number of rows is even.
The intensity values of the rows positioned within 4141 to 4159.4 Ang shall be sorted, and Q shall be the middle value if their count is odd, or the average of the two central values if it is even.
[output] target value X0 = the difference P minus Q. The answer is -0.07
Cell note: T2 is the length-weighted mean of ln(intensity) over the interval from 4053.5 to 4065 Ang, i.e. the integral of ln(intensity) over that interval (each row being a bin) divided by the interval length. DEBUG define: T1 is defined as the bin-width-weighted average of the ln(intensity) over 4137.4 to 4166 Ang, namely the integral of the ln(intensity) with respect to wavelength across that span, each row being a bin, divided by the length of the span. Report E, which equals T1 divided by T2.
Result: 2.2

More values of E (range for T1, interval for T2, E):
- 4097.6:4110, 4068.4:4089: 0.6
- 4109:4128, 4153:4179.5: 1.1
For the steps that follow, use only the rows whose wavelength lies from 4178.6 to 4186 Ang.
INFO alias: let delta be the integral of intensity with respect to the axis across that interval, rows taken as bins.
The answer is 8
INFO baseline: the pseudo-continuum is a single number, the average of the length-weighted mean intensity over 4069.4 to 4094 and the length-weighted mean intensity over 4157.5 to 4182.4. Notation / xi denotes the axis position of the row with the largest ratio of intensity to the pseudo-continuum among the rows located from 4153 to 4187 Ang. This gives 4155.06 Ang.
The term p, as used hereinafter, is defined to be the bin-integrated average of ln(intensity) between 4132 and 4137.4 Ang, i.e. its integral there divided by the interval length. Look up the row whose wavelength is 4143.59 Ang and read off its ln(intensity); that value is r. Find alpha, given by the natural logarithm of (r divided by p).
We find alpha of 0.7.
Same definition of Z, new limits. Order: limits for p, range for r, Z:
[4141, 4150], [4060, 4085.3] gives 2.56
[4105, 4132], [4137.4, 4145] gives 2.71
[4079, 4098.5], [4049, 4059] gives 2.52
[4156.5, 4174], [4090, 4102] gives 2.42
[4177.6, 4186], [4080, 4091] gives 2.49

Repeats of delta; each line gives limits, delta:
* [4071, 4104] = 40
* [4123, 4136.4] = 17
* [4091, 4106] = 17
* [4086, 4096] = 13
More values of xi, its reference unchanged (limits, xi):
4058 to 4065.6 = 4064.22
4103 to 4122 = 4107.50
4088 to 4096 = 4090.51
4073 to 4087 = 4083.92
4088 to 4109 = 4107.50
